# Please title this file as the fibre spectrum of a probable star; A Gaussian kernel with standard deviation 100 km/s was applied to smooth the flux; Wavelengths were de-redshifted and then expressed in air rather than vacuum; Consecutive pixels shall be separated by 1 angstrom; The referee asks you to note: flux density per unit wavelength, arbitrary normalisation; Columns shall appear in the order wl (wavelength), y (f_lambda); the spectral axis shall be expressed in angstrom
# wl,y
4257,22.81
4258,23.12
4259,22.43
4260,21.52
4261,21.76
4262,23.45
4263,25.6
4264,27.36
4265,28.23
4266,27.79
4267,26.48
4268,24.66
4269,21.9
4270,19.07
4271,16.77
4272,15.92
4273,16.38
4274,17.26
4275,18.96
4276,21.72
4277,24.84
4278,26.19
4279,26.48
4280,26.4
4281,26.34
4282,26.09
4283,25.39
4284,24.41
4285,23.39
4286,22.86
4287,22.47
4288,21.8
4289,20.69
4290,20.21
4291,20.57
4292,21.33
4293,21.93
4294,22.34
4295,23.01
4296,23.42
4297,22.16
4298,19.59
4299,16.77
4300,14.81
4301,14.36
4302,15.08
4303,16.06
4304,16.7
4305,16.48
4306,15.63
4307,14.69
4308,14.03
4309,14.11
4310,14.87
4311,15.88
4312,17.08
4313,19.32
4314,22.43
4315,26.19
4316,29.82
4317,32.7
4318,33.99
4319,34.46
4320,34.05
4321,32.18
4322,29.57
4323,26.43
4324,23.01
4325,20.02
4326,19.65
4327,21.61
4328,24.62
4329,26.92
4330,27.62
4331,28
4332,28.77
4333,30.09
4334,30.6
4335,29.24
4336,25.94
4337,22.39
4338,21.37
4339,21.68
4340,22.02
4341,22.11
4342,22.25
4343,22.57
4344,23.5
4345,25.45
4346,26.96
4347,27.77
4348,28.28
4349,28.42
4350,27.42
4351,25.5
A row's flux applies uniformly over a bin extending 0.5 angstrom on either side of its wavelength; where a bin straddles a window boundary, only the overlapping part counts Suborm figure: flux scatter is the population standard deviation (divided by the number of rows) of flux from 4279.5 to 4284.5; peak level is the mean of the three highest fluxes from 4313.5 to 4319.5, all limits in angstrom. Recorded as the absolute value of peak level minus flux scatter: 33.0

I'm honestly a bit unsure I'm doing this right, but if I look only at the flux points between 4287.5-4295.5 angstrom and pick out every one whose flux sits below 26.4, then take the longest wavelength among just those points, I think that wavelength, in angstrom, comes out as 4295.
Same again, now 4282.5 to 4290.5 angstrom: 4290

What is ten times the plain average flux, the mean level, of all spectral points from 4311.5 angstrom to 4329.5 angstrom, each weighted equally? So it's 263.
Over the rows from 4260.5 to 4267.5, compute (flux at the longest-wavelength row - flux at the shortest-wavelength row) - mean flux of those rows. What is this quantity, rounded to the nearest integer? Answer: -21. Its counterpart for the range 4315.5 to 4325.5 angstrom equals -39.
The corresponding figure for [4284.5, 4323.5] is -19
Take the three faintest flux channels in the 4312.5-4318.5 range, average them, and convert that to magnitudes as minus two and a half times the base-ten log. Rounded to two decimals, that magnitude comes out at -3.39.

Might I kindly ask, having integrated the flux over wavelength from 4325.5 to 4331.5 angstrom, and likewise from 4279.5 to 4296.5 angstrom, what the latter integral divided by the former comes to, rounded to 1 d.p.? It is 2.6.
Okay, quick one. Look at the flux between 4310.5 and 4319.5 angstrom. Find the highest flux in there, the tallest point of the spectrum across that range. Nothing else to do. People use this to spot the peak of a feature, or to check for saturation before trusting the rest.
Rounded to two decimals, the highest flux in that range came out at 34.46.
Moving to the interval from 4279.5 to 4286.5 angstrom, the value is 26.40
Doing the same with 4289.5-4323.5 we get 34.46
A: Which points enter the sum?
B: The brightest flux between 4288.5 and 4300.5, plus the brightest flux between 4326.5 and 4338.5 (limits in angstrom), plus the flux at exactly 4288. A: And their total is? 76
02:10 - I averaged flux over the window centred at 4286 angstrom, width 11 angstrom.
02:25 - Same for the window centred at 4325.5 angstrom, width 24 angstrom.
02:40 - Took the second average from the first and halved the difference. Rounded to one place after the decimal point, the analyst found -2.2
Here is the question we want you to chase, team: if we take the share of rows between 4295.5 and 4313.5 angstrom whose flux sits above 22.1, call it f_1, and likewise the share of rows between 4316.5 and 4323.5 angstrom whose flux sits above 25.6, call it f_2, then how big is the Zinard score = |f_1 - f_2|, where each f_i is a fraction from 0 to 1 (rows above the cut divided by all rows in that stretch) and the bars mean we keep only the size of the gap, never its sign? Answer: 0.89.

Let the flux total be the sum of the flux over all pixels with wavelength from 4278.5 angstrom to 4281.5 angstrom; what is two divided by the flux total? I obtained 0.025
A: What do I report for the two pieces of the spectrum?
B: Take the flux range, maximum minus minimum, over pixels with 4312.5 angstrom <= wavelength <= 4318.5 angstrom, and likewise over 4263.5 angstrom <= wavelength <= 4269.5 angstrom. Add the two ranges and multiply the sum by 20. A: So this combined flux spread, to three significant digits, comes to 420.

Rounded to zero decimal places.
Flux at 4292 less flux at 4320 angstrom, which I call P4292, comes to -13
